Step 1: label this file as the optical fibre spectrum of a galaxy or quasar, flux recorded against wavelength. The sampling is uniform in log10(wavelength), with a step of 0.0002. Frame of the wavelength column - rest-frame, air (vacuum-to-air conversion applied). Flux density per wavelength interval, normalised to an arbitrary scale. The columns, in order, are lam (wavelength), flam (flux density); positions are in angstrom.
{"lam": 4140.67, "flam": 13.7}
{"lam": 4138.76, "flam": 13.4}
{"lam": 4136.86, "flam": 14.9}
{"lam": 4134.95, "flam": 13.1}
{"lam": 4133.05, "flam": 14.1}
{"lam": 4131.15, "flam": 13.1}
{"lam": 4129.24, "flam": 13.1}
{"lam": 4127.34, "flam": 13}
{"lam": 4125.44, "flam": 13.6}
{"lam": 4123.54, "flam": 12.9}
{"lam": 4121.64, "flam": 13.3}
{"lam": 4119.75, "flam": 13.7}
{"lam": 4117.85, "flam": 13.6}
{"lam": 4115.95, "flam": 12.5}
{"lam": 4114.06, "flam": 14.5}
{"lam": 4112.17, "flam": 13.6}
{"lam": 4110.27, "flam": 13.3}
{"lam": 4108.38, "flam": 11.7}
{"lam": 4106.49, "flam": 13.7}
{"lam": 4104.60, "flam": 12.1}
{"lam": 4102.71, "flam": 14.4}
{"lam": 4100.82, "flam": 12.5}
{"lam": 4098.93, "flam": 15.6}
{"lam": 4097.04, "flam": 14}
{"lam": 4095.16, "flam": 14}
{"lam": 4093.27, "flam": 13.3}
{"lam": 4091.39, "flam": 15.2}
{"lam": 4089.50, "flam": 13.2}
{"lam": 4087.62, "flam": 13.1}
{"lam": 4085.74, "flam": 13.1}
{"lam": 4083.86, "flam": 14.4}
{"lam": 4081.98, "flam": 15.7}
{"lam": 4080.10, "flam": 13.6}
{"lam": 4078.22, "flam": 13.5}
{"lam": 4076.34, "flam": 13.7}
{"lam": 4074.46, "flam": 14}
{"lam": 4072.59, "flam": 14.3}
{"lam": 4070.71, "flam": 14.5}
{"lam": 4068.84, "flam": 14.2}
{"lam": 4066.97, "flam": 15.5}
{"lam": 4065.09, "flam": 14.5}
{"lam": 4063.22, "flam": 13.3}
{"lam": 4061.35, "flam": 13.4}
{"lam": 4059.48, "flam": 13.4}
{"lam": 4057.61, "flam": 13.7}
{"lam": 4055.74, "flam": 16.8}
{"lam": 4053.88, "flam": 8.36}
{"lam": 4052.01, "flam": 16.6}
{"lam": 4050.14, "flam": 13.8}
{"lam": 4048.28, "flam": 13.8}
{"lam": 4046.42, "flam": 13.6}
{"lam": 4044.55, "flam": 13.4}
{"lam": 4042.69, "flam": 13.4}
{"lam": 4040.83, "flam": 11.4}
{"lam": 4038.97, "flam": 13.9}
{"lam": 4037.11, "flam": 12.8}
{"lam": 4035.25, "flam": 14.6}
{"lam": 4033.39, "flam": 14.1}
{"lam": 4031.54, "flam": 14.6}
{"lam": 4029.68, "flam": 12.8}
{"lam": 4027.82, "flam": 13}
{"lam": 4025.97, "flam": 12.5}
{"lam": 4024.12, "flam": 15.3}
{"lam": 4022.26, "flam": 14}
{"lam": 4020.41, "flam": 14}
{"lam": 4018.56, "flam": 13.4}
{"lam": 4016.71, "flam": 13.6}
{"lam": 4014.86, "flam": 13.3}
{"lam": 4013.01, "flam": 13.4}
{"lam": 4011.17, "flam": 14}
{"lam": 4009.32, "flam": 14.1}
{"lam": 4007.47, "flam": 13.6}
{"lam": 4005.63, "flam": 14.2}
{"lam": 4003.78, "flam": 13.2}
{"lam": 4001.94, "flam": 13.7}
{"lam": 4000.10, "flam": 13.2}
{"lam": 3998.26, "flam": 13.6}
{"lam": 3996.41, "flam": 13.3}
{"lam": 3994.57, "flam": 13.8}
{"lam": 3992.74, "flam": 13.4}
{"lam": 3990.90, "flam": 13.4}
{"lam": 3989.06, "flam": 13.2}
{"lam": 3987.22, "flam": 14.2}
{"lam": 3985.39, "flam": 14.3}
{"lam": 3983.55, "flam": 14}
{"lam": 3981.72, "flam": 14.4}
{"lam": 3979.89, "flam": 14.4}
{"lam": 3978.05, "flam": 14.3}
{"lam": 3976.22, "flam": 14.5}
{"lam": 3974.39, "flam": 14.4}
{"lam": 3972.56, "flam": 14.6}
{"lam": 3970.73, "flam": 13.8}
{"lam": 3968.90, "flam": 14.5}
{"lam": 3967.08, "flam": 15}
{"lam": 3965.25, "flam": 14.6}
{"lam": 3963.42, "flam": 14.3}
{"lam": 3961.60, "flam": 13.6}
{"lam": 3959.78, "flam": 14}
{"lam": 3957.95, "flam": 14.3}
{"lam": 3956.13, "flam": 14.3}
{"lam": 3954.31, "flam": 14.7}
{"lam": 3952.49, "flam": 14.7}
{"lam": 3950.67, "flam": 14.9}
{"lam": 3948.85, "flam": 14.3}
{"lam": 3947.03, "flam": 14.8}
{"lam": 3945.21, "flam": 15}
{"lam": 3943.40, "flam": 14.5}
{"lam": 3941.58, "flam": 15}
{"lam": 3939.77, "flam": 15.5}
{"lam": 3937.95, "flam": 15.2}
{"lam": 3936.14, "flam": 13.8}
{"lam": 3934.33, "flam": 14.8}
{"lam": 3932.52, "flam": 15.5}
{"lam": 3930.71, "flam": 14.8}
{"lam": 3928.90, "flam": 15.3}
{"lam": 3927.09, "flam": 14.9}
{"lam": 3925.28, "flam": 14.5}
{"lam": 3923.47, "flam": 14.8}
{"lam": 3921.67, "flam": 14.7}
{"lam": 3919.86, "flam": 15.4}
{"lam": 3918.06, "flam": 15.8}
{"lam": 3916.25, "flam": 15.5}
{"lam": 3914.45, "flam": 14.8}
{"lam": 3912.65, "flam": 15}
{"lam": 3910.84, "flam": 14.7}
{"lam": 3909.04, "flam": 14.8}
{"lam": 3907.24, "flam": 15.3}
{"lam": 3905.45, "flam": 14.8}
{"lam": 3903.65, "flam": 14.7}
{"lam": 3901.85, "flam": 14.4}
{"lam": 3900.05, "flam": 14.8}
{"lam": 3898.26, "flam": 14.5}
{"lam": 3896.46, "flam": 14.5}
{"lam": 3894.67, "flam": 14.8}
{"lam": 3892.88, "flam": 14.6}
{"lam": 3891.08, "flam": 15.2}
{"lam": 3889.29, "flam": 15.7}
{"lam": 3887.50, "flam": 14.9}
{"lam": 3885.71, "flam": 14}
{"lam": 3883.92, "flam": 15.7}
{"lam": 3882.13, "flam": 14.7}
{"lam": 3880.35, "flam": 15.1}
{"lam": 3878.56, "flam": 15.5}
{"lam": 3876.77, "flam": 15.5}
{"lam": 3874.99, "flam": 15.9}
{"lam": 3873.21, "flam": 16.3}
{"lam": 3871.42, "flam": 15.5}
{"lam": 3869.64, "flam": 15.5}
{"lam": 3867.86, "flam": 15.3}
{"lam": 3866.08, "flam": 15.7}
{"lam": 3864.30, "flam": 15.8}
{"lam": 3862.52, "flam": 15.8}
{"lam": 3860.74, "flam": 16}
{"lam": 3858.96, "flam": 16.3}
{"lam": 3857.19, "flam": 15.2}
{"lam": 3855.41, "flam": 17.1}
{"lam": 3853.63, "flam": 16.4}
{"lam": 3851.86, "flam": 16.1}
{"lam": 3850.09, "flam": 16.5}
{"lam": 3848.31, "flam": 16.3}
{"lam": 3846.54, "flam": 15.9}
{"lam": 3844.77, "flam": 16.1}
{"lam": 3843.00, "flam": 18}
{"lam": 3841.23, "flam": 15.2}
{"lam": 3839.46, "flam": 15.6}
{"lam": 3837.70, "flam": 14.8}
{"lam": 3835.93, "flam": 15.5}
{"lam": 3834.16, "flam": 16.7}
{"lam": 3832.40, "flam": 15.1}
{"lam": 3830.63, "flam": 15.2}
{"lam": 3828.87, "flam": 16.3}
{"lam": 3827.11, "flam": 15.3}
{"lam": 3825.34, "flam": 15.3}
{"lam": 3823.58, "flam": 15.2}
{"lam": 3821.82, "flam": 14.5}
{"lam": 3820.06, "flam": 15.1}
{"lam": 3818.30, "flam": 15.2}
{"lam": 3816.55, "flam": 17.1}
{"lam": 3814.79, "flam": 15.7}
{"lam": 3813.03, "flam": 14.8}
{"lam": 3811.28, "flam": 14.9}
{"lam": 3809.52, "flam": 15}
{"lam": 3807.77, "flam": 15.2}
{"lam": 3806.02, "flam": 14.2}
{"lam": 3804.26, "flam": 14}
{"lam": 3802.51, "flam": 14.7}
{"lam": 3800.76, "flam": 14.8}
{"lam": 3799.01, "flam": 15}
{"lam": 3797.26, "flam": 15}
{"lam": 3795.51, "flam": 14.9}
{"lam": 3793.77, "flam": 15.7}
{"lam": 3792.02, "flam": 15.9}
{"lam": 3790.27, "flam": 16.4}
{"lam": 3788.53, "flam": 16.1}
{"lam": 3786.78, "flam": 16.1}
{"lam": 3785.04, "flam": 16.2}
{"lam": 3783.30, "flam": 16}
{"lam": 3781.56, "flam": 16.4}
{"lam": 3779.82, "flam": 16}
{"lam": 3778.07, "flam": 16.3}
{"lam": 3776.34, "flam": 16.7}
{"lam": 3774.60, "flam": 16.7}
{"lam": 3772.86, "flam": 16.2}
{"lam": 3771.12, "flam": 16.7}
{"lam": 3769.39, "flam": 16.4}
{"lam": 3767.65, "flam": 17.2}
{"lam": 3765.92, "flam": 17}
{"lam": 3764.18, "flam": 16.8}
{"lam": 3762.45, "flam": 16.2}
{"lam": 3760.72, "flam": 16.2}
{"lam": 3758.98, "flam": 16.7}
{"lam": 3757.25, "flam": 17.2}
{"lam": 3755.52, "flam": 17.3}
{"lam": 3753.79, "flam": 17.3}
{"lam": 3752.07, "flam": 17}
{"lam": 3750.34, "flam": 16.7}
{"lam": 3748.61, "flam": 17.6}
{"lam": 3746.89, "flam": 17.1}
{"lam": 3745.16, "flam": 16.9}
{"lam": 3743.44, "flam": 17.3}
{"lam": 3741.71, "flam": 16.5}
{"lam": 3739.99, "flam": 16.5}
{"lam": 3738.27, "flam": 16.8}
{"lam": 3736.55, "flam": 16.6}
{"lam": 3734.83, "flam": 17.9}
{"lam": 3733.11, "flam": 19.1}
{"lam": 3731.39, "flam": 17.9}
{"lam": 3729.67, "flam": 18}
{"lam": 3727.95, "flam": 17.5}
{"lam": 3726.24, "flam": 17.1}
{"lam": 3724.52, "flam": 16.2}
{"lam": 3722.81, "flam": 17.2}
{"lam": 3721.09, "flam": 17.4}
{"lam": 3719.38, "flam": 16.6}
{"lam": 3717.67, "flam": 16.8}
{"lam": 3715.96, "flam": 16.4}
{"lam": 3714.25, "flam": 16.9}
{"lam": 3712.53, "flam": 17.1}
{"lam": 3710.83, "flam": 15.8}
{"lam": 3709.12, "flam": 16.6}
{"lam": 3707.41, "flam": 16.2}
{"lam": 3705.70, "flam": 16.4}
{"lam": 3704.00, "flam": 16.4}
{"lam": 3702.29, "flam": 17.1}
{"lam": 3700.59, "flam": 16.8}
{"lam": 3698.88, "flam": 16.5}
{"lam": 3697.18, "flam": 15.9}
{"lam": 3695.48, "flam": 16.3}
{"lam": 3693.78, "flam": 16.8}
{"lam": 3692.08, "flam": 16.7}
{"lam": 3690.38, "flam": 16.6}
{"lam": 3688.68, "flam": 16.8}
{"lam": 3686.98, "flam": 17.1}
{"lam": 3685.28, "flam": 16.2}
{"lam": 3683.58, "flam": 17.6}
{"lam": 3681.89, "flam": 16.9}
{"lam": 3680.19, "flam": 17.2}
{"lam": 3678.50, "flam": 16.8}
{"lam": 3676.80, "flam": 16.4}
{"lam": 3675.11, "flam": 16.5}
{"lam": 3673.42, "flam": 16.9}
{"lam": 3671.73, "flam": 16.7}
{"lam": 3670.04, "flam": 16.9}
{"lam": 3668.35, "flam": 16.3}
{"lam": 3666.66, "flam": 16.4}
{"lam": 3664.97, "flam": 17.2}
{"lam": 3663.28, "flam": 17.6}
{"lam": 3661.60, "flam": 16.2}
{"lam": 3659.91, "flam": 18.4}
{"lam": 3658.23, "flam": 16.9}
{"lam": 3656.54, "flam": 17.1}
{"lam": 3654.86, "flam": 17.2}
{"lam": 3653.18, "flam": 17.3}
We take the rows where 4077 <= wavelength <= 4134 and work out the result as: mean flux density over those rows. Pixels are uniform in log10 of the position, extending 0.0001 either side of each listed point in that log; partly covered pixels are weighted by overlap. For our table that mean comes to 13.6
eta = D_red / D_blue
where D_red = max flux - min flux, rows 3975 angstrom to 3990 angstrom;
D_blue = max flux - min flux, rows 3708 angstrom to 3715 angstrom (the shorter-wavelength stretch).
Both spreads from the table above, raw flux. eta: 1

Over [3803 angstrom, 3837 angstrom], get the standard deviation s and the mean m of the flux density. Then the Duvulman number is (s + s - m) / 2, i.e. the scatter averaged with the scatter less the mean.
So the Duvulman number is -6.9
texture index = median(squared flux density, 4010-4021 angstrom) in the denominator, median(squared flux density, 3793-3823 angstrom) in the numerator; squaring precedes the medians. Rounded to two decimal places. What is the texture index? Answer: 1.23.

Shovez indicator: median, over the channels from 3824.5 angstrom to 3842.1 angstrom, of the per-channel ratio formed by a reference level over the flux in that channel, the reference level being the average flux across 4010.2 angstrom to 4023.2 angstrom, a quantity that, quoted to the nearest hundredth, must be 0.89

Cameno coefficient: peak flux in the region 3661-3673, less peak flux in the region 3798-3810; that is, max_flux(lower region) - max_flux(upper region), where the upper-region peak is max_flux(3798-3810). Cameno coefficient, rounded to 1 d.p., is 2.4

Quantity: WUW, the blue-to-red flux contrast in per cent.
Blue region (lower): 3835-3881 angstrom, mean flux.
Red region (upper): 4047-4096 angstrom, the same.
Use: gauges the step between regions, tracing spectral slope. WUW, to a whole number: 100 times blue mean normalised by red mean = 114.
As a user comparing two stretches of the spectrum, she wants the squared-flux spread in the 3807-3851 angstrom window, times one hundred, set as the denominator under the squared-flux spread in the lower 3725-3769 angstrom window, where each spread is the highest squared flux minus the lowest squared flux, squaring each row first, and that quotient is 0.0090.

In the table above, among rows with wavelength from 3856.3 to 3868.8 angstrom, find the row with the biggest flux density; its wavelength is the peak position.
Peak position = 3858.96 angstrom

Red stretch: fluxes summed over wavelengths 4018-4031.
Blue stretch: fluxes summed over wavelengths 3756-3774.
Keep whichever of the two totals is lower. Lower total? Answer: 95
